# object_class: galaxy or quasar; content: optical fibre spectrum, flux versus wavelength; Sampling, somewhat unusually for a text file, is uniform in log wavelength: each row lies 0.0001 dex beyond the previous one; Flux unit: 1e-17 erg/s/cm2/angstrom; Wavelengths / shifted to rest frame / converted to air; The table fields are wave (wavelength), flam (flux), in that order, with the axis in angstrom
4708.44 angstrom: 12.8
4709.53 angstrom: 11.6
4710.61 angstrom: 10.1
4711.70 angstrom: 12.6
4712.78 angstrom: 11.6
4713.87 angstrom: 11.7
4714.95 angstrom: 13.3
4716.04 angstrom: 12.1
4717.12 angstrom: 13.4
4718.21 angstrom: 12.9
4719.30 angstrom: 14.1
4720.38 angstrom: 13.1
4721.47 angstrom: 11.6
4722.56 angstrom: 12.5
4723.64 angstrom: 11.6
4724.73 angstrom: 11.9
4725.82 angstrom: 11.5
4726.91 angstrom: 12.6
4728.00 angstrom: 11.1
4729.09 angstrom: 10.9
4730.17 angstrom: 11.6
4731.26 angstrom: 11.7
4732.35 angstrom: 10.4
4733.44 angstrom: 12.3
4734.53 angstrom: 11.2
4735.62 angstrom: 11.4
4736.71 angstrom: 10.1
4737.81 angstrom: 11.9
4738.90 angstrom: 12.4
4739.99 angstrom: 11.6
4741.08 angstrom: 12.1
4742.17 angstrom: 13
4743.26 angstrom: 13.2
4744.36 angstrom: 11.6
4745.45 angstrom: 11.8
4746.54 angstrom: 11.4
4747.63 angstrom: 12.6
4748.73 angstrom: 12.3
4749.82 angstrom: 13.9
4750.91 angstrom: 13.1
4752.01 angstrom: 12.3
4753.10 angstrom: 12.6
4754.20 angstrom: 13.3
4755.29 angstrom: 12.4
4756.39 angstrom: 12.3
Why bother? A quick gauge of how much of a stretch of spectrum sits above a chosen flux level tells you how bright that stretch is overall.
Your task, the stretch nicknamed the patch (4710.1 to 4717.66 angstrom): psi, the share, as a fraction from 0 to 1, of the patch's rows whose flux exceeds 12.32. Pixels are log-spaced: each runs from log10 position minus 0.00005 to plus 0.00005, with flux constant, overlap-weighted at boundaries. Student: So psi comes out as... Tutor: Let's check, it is 0.4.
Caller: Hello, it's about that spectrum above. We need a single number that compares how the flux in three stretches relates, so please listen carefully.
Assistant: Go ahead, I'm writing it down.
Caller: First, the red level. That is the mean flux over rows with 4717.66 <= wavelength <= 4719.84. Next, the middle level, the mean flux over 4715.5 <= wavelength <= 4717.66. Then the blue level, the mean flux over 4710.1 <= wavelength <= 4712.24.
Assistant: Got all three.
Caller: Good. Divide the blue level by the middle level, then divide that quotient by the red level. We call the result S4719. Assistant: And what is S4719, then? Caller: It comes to 0.066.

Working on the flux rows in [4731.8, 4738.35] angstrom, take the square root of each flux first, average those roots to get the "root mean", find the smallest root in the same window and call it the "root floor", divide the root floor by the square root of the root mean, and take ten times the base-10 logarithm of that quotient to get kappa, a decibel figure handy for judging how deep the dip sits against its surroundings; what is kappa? 2.40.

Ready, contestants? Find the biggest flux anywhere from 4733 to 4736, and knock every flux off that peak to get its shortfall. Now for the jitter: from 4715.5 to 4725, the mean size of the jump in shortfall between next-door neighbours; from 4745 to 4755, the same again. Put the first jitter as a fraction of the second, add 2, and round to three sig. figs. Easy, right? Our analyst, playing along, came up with 3.25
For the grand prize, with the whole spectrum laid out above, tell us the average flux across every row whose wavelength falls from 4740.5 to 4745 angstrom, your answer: 12.5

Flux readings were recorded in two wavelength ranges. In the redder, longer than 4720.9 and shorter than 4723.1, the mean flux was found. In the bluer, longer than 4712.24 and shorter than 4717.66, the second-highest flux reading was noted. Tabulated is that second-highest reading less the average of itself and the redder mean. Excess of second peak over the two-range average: 0.6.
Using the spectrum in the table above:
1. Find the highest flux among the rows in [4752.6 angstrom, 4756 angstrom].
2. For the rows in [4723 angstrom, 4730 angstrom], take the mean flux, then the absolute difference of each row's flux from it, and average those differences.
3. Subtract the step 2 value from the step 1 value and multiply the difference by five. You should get 64.3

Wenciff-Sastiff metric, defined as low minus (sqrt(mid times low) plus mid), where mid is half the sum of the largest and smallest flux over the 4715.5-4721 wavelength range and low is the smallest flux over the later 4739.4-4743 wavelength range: -13.8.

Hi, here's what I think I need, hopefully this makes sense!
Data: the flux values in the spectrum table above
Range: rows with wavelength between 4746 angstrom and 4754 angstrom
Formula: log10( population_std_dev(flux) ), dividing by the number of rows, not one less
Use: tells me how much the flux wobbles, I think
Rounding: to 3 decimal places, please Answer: -0.147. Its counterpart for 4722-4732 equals -0.274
